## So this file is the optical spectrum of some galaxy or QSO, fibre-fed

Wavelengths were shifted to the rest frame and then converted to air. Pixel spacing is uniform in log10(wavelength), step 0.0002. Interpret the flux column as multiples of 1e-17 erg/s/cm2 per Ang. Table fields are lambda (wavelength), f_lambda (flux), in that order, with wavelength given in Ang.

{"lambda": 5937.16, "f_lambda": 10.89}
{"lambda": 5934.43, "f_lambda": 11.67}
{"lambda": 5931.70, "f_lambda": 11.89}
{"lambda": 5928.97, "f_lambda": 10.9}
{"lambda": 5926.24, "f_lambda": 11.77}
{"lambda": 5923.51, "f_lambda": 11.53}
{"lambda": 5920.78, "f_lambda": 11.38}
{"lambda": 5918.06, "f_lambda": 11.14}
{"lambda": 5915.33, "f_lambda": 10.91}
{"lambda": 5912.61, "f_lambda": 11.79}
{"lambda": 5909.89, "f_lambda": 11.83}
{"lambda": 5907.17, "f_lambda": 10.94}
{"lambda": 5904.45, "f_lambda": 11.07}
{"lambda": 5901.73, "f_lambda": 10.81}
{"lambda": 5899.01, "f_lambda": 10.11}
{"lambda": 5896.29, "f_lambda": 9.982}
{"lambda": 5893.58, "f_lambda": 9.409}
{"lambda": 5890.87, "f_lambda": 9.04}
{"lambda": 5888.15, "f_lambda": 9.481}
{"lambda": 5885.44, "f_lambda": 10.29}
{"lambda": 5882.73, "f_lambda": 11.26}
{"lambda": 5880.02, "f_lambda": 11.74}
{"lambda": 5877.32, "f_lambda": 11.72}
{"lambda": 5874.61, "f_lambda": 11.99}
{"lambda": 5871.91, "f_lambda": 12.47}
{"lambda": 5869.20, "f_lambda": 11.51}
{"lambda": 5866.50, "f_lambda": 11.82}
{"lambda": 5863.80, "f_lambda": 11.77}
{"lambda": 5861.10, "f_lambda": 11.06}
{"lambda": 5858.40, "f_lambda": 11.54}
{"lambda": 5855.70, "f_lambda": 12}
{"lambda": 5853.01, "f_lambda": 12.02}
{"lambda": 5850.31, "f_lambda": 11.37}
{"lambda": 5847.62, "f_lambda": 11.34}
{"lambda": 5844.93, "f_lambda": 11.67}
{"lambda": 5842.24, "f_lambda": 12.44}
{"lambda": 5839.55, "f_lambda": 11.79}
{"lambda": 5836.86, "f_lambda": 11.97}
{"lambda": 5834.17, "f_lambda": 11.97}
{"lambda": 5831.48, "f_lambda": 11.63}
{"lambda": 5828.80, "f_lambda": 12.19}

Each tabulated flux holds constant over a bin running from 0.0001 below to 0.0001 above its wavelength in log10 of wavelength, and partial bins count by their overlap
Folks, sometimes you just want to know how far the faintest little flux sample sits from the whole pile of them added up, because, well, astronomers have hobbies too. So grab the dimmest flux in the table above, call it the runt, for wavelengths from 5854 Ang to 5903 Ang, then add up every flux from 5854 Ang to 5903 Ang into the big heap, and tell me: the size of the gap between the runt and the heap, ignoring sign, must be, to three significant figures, 189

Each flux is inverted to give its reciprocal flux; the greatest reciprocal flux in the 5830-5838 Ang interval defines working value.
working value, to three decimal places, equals 0.086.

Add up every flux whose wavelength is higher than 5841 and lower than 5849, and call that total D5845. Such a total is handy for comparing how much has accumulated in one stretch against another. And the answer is 35.45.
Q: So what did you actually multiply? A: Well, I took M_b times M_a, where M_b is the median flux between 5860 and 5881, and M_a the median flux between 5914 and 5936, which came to 135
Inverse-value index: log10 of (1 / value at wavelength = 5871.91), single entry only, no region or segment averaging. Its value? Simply -1.10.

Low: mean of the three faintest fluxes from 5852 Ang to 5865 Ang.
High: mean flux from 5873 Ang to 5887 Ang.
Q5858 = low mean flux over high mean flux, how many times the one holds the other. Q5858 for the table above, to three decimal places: 1.005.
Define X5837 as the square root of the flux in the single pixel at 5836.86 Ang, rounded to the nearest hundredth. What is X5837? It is 3.46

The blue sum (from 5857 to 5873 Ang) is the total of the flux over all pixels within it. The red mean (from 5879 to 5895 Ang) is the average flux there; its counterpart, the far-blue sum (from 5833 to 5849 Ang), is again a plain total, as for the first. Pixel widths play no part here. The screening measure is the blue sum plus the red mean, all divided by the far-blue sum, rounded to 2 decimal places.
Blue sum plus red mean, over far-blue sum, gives 1.13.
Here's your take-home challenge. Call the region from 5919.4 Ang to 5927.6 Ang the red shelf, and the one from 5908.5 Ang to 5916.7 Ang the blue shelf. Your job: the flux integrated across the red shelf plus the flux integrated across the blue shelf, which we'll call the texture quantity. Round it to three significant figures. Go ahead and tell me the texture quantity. 189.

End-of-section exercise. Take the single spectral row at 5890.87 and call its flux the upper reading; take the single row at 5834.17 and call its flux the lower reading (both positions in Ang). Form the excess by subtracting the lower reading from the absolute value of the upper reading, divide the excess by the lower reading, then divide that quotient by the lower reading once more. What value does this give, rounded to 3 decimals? -0.020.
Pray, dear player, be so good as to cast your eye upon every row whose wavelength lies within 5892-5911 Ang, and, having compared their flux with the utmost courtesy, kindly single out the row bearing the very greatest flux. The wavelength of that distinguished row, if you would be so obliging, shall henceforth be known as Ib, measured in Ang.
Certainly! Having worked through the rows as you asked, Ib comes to 5909.89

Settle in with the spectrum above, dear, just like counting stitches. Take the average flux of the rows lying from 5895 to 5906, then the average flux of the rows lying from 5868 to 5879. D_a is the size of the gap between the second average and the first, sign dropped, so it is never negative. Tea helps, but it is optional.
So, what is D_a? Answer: 1.43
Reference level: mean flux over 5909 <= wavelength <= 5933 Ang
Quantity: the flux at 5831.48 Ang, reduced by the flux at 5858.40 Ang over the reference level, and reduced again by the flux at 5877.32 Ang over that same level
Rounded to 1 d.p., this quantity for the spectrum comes 9.6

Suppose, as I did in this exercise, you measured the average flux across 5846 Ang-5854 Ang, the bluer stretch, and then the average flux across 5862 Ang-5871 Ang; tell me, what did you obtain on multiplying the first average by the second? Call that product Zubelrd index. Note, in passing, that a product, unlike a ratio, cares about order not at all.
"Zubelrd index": 135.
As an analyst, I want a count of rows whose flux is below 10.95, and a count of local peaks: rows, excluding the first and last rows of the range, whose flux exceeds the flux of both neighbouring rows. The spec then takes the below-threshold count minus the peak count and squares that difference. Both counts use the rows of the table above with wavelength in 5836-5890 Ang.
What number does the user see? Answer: 9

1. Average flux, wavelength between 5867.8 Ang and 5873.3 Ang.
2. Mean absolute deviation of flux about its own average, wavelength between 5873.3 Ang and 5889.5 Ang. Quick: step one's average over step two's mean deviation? 15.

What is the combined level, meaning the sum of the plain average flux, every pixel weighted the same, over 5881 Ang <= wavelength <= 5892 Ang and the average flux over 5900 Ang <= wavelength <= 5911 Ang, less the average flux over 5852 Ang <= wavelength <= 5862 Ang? 9.5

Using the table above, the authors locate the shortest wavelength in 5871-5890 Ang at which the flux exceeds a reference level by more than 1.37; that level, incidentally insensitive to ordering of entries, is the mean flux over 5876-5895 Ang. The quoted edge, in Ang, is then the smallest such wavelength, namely 5871.91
